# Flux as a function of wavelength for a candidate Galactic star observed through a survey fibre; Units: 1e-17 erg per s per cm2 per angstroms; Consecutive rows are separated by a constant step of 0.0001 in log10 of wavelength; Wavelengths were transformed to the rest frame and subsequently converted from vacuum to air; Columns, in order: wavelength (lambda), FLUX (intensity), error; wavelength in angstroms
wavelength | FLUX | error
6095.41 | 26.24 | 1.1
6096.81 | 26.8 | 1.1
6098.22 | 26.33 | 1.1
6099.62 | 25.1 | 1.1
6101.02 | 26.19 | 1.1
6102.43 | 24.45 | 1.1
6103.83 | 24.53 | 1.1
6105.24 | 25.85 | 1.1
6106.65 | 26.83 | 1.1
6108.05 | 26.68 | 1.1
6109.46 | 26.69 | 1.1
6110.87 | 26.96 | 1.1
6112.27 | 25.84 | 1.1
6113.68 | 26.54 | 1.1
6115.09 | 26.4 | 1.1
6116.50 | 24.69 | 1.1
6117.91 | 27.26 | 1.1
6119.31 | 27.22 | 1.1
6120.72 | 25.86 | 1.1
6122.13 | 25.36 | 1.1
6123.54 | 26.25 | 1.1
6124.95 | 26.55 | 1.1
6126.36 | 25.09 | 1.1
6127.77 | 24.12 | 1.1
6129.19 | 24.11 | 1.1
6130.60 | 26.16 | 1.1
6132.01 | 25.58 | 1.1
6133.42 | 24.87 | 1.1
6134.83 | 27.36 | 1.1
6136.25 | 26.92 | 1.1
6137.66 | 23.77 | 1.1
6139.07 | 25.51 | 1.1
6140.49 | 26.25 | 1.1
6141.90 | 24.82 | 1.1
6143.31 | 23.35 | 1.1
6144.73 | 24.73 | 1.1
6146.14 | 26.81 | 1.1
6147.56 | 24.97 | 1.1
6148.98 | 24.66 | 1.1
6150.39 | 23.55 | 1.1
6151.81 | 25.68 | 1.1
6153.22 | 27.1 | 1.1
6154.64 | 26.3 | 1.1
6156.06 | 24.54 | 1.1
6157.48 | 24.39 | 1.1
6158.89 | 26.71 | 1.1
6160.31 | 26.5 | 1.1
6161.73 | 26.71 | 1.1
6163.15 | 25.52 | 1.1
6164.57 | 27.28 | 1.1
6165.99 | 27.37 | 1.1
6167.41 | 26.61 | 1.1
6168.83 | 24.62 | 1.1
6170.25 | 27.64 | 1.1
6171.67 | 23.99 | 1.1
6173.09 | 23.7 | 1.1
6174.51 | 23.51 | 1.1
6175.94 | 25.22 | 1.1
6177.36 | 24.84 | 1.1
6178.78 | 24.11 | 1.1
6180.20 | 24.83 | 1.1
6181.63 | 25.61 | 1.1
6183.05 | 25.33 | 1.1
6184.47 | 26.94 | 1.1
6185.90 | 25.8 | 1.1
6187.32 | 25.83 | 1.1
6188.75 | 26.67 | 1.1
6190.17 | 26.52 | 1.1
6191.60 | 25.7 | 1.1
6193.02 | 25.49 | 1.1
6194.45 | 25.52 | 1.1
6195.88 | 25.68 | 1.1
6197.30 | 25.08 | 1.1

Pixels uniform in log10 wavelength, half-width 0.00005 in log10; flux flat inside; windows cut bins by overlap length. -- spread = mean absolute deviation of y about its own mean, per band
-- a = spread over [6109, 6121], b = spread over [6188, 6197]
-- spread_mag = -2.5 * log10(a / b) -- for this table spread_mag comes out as -0.35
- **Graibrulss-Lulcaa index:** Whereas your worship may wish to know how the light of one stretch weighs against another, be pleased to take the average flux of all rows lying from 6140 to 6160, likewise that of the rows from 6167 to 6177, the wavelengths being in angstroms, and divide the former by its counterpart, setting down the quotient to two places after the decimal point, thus 1.01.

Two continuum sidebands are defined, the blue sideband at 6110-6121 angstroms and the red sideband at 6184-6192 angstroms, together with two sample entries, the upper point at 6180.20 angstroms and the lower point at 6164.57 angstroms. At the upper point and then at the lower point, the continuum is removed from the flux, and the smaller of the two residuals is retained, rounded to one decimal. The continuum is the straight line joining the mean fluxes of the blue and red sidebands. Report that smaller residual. -1.4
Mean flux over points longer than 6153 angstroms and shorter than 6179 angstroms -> 25.6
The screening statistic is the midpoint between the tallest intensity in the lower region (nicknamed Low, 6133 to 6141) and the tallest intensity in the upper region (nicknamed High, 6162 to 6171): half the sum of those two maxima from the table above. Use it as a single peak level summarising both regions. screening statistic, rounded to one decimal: 27.5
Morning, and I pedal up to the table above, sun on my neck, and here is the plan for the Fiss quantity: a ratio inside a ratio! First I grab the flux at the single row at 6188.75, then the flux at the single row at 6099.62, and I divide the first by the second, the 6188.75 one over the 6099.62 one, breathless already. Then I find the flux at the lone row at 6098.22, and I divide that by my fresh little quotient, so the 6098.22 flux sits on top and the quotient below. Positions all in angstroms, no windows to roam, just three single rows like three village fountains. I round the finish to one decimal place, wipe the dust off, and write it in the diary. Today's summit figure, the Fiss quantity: 24.8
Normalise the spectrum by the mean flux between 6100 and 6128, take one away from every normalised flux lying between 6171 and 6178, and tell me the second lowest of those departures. -0.09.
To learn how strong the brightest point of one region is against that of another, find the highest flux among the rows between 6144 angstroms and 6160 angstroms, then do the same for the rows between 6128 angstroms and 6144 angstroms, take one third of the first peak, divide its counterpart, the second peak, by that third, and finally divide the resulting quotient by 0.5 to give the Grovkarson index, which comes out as 6.06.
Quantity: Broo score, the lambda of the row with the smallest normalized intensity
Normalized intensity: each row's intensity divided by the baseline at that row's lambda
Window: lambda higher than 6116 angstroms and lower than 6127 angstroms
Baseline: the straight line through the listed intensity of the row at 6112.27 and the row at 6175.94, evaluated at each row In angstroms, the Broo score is 6116.50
